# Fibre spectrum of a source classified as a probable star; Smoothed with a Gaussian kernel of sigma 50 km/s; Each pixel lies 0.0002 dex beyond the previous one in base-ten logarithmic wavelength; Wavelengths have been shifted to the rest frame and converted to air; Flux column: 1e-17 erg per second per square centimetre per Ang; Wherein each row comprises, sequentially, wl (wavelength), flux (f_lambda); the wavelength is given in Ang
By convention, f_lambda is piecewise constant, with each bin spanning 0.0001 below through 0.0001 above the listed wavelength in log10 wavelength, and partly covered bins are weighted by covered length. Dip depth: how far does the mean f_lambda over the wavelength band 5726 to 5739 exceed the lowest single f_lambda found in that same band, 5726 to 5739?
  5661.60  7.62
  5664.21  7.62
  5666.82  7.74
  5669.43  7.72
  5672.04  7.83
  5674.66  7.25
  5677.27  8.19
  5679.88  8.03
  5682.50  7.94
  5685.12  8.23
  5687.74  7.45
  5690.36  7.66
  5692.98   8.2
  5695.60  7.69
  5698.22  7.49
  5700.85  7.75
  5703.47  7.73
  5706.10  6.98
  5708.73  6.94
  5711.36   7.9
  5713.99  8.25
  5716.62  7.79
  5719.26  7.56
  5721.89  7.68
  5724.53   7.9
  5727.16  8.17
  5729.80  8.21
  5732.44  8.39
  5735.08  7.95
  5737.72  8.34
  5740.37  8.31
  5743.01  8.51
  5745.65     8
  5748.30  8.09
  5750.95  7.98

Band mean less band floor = 0.3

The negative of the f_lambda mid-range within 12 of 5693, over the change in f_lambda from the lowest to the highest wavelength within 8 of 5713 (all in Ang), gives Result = -13.5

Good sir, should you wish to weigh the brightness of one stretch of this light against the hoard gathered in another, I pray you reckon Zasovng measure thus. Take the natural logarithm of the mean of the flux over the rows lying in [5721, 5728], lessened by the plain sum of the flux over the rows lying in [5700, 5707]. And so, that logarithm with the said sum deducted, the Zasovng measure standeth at -20.4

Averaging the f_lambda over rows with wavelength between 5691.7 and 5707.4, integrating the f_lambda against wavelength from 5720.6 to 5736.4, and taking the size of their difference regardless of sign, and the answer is 120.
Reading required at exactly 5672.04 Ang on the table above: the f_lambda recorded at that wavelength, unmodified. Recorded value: 7.83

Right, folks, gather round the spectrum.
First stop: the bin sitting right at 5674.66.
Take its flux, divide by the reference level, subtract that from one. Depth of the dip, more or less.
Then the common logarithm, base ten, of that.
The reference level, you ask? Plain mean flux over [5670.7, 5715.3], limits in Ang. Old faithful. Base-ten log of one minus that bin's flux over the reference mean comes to -1.20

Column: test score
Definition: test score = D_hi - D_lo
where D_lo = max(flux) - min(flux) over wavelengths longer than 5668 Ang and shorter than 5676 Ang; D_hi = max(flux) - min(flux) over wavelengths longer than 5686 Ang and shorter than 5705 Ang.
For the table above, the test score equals 0.2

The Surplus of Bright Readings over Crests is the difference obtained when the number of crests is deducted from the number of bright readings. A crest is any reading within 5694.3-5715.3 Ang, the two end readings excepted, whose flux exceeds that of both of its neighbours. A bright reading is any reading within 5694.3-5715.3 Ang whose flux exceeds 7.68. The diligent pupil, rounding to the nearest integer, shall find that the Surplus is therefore 4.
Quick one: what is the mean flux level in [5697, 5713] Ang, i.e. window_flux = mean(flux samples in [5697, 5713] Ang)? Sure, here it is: 7.5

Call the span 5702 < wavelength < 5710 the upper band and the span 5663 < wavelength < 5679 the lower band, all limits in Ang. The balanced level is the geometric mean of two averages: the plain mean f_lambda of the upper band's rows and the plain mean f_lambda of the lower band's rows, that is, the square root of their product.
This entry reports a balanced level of 7.5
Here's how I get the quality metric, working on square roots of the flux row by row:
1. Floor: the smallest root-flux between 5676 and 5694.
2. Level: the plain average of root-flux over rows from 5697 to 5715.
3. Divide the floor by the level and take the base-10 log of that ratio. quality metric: -0.003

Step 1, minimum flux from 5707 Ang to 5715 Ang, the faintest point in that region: 6.94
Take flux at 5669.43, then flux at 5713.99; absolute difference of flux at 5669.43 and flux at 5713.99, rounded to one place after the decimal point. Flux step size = 0.5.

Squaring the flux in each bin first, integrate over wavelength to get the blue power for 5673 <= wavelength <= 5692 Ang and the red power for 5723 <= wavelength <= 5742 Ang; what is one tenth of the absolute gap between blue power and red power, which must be 11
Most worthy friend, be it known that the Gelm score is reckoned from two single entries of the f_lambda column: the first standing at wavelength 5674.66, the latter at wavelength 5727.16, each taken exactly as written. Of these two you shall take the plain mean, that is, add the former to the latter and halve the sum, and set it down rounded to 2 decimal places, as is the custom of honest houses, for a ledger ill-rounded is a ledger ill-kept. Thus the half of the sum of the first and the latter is 7.71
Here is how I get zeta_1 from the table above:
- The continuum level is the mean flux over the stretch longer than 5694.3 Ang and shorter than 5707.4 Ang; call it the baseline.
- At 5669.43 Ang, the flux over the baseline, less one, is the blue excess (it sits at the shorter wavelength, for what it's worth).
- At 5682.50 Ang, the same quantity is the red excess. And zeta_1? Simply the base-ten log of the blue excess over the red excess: -0.33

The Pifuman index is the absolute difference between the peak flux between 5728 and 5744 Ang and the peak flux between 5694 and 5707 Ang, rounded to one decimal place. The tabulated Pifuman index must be 0.8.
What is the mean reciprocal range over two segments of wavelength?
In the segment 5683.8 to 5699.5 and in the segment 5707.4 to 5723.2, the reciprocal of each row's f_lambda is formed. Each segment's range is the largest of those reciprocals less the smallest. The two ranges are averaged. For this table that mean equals 0.018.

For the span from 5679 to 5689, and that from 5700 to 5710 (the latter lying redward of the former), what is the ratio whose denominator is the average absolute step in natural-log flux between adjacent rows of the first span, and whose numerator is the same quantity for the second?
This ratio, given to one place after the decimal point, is 0.8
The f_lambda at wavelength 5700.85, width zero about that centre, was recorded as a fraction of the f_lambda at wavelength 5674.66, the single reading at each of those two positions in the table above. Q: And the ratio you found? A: 1.07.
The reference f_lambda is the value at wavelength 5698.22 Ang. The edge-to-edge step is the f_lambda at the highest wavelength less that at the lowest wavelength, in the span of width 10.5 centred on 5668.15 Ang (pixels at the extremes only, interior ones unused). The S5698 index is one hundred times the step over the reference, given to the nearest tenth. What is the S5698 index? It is 2.8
